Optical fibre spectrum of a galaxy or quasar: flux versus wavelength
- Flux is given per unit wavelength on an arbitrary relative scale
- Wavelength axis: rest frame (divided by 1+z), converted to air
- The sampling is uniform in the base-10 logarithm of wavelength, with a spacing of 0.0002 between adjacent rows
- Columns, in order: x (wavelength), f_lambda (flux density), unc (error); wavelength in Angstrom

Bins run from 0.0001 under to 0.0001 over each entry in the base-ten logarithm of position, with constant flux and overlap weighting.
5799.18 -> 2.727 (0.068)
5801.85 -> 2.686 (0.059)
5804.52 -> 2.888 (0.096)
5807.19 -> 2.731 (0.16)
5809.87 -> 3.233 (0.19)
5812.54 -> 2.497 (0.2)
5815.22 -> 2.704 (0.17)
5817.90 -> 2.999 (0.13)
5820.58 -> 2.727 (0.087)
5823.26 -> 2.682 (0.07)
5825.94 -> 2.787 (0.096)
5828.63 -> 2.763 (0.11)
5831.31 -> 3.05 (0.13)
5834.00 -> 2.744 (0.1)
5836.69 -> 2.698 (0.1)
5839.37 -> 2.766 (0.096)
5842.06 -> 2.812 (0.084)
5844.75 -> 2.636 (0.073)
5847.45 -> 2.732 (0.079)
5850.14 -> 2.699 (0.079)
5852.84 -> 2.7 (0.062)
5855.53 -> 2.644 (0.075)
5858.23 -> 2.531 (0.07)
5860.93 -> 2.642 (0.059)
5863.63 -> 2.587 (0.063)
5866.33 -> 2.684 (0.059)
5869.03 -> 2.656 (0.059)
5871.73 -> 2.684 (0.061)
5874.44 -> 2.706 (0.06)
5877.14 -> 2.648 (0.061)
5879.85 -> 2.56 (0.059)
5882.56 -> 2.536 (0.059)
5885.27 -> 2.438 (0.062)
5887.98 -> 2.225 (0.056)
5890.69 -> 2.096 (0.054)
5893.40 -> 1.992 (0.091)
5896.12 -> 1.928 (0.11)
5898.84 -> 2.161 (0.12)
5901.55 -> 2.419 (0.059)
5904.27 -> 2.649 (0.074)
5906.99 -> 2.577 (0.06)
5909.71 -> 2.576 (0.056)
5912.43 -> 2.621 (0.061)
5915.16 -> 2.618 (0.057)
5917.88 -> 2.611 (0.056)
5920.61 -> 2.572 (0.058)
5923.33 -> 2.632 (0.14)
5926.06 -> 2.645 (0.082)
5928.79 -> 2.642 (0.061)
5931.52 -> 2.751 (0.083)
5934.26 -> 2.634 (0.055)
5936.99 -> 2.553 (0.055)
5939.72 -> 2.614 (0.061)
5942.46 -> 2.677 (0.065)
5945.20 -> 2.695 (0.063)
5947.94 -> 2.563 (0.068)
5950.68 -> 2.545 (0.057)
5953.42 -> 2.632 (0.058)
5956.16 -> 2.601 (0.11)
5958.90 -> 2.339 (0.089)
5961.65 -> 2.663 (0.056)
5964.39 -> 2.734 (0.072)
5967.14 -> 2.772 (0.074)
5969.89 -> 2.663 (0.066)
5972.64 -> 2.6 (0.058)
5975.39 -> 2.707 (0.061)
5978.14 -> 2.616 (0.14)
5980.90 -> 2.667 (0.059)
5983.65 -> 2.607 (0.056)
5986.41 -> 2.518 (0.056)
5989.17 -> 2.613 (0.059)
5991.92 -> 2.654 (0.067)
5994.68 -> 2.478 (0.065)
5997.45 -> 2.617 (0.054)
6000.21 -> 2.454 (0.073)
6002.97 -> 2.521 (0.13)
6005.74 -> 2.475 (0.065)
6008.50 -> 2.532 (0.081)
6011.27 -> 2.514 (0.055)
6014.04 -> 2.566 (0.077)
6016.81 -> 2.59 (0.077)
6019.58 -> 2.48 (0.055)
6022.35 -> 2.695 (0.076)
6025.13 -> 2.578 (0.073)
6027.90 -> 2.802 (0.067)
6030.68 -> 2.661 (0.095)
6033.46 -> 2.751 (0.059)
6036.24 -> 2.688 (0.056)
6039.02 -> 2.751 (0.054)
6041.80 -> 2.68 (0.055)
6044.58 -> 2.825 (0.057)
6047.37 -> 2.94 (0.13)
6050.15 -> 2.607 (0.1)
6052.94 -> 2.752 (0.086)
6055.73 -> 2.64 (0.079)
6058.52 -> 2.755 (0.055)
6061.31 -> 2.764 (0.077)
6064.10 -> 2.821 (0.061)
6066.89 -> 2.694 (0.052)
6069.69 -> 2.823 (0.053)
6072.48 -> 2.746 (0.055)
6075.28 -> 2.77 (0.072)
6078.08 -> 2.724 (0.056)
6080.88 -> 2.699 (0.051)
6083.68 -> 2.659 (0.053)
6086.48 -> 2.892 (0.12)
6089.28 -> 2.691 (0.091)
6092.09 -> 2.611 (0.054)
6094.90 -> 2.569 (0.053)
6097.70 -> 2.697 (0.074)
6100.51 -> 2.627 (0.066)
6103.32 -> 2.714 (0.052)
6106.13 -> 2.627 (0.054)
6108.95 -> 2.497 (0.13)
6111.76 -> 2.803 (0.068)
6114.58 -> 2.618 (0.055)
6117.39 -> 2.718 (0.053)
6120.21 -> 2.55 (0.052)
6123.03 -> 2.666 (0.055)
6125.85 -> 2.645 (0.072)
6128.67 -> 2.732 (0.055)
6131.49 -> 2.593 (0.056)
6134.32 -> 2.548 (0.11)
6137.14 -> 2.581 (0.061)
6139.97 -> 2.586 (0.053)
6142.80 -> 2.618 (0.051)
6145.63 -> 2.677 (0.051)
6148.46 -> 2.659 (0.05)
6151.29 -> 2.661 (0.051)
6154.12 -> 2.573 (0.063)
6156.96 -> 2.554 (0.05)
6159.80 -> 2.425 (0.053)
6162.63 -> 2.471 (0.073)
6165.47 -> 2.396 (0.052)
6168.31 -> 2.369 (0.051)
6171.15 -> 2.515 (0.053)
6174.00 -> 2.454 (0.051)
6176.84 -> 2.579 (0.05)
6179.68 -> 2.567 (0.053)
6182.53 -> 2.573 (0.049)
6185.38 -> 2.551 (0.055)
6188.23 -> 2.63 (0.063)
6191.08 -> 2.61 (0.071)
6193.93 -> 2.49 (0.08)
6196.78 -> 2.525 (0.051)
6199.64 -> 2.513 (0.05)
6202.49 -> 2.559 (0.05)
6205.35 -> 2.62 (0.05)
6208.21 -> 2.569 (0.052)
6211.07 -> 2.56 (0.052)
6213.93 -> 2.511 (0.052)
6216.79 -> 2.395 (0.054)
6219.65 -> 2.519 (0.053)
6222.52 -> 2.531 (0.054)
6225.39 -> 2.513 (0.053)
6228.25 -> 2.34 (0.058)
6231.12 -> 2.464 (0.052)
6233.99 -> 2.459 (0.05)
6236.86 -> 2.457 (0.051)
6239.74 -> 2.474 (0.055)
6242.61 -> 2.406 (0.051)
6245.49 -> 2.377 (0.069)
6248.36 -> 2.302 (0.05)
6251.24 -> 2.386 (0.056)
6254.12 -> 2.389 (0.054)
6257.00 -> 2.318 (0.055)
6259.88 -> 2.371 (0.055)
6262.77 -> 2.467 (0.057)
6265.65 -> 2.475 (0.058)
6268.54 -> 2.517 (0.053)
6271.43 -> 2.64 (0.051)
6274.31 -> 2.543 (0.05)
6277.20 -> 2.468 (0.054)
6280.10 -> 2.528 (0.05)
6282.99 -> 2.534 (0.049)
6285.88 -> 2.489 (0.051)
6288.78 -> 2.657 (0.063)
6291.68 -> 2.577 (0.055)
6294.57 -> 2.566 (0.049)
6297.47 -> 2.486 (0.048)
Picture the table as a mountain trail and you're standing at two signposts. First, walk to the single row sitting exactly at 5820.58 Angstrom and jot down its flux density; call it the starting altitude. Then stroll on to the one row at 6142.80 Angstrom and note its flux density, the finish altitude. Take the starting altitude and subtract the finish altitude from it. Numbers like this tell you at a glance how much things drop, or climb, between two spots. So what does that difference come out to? 0.11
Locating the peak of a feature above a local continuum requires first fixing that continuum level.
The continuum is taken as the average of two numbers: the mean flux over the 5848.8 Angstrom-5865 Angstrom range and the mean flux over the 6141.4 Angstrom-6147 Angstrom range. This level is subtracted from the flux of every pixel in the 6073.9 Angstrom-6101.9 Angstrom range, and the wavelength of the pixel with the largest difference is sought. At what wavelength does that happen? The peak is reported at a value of 6086.48 Angstrom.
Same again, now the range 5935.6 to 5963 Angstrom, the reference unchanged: 5945.20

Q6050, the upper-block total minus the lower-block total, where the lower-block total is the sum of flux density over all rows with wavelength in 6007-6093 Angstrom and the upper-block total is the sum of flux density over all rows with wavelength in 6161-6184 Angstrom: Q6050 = -64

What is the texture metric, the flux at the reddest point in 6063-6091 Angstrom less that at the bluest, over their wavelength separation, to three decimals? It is -0.005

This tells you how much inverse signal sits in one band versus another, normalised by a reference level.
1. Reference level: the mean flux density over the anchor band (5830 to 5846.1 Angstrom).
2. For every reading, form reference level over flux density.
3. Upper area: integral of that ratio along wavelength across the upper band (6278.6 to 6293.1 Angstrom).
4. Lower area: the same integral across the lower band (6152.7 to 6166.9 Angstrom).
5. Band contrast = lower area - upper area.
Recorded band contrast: 0.1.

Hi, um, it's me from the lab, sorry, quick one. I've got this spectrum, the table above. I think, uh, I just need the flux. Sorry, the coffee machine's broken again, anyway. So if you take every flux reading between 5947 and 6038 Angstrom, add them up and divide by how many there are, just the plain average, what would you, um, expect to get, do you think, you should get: 2.60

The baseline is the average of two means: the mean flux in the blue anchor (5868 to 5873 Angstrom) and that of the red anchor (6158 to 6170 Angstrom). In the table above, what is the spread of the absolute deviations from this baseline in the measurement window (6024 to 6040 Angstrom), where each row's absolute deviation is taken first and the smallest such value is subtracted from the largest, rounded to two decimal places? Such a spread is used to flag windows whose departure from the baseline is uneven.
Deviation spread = 0.22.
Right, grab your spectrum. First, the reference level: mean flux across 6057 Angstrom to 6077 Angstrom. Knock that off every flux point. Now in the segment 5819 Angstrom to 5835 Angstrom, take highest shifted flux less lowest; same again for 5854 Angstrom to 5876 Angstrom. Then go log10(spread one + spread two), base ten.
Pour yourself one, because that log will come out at -0.27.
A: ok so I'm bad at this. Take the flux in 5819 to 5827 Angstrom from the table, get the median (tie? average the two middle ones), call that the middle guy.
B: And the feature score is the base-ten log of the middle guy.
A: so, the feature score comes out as 0.436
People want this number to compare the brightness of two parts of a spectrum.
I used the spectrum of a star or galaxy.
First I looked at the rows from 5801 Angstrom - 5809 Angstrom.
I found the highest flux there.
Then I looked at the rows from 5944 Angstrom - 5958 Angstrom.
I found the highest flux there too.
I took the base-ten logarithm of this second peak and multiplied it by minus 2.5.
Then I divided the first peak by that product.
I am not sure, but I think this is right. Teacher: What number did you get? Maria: -2.68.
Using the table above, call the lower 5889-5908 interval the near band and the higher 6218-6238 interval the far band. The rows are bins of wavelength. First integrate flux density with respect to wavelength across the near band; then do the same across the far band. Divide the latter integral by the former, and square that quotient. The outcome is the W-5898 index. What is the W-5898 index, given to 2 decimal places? 1.33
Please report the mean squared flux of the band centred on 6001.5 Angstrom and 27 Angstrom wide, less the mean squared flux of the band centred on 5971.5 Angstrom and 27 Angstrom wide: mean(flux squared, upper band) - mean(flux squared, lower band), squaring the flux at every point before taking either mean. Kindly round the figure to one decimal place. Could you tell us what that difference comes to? -0.5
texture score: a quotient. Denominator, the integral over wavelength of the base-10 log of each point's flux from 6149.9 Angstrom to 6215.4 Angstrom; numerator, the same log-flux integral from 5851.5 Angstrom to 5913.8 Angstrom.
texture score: 0.93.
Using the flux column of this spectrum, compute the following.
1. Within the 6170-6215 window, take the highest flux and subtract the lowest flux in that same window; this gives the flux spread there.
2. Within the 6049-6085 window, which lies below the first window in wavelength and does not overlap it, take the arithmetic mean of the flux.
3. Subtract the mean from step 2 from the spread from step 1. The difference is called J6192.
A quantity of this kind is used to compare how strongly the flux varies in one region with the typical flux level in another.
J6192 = -2.55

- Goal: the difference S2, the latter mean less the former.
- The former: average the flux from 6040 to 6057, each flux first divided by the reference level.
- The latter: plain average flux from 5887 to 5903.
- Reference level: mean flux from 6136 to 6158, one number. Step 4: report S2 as 1.09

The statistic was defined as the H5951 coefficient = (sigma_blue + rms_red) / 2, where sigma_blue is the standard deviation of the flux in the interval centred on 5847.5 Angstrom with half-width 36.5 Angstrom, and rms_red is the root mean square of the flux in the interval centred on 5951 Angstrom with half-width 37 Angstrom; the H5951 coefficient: 1.37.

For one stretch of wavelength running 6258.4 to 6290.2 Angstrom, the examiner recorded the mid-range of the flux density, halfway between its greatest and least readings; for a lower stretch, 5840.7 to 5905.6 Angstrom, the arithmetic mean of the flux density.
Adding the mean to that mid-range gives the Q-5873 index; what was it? 5.03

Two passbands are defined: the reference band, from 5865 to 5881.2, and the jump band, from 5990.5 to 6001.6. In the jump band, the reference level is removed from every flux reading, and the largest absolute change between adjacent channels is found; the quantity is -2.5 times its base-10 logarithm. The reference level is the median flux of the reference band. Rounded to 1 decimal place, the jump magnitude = 1.9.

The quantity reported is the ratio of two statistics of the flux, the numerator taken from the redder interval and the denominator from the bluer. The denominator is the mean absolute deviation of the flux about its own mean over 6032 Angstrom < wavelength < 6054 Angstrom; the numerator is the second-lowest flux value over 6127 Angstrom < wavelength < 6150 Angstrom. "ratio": 38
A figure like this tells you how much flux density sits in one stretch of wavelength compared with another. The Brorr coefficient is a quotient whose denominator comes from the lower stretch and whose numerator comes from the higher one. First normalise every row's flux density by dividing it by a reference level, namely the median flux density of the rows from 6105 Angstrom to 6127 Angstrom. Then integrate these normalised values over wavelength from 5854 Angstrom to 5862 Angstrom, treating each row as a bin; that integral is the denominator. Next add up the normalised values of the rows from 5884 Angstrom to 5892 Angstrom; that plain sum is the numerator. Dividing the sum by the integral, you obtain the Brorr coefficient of 0.32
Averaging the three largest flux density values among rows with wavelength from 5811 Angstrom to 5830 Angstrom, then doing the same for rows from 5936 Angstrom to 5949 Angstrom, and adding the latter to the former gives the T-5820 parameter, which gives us 5.51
